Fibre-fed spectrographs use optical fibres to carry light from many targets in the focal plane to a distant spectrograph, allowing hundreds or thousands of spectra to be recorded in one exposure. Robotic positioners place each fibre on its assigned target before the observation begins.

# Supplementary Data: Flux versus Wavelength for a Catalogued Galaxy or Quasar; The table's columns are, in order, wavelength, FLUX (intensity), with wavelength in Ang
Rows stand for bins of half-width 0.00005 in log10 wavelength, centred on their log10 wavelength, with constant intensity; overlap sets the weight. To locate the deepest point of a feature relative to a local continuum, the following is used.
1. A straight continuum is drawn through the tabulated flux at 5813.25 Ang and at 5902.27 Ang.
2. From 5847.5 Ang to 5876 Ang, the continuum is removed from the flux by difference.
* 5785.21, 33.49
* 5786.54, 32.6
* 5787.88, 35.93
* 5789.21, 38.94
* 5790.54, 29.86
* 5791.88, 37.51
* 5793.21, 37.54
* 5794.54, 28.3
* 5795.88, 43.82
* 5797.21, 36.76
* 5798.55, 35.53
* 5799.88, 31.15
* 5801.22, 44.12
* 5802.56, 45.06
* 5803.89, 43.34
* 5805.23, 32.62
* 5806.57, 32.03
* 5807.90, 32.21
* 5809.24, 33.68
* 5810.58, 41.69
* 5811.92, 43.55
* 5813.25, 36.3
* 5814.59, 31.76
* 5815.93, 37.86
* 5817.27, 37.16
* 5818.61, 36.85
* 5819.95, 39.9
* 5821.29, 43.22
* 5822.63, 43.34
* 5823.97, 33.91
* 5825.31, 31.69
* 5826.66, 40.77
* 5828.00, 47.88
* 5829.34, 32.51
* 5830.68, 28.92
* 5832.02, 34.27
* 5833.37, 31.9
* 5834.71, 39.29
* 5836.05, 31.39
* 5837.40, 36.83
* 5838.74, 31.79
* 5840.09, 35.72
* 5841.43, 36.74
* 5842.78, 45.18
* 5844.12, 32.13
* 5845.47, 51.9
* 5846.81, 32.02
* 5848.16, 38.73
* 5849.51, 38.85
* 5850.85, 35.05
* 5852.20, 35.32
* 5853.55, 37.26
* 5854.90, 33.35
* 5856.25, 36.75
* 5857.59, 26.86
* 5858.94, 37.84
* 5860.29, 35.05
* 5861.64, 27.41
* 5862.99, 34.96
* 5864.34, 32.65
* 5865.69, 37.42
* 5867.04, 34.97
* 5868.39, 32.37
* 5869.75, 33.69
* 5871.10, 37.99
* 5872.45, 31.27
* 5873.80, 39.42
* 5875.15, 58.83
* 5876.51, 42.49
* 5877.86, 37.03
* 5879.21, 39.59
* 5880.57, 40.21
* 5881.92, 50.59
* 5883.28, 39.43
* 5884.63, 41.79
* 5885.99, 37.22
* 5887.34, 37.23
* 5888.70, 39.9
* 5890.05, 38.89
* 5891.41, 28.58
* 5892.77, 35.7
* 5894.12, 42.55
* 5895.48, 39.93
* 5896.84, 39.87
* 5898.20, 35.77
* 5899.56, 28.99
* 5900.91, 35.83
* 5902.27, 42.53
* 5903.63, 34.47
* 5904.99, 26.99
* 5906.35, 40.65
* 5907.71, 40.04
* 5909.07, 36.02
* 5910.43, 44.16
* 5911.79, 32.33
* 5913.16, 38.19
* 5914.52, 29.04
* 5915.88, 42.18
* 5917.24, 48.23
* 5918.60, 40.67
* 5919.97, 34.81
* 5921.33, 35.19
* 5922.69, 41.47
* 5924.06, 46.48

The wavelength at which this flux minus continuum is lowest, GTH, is 5857.59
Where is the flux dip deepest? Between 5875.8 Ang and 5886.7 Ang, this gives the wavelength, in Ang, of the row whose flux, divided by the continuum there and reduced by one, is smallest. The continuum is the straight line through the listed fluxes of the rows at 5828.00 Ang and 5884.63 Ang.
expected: 5877.86 Ang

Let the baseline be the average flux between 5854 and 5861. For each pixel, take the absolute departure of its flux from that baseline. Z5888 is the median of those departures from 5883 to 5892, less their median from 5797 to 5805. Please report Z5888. -0.7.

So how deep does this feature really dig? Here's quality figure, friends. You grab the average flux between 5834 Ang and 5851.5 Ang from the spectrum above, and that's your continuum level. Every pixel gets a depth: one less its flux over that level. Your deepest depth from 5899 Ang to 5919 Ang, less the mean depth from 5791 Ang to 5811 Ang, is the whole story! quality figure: 0.27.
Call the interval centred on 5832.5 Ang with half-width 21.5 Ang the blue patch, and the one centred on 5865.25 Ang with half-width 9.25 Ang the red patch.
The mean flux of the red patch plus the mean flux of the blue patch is 71.4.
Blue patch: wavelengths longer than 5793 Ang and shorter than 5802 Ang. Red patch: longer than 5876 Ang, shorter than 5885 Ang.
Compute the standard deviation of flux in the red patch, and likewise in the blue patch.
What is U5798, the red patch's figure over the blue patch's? 0.74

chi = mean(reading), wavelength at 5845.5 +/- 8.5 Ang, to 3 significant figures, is 37.5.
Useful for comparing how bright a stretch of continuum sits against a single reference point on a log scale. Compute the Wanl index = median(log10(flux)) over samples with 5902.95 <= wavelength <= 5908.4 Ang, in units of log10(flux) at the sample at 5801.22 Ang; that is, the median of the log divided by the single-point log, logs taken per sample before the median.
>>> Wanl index 0.95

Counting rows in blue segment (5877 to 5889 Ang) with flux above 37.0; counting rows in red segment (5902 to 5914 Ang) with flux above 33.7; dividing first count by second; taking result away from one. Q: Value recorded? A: -0.29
